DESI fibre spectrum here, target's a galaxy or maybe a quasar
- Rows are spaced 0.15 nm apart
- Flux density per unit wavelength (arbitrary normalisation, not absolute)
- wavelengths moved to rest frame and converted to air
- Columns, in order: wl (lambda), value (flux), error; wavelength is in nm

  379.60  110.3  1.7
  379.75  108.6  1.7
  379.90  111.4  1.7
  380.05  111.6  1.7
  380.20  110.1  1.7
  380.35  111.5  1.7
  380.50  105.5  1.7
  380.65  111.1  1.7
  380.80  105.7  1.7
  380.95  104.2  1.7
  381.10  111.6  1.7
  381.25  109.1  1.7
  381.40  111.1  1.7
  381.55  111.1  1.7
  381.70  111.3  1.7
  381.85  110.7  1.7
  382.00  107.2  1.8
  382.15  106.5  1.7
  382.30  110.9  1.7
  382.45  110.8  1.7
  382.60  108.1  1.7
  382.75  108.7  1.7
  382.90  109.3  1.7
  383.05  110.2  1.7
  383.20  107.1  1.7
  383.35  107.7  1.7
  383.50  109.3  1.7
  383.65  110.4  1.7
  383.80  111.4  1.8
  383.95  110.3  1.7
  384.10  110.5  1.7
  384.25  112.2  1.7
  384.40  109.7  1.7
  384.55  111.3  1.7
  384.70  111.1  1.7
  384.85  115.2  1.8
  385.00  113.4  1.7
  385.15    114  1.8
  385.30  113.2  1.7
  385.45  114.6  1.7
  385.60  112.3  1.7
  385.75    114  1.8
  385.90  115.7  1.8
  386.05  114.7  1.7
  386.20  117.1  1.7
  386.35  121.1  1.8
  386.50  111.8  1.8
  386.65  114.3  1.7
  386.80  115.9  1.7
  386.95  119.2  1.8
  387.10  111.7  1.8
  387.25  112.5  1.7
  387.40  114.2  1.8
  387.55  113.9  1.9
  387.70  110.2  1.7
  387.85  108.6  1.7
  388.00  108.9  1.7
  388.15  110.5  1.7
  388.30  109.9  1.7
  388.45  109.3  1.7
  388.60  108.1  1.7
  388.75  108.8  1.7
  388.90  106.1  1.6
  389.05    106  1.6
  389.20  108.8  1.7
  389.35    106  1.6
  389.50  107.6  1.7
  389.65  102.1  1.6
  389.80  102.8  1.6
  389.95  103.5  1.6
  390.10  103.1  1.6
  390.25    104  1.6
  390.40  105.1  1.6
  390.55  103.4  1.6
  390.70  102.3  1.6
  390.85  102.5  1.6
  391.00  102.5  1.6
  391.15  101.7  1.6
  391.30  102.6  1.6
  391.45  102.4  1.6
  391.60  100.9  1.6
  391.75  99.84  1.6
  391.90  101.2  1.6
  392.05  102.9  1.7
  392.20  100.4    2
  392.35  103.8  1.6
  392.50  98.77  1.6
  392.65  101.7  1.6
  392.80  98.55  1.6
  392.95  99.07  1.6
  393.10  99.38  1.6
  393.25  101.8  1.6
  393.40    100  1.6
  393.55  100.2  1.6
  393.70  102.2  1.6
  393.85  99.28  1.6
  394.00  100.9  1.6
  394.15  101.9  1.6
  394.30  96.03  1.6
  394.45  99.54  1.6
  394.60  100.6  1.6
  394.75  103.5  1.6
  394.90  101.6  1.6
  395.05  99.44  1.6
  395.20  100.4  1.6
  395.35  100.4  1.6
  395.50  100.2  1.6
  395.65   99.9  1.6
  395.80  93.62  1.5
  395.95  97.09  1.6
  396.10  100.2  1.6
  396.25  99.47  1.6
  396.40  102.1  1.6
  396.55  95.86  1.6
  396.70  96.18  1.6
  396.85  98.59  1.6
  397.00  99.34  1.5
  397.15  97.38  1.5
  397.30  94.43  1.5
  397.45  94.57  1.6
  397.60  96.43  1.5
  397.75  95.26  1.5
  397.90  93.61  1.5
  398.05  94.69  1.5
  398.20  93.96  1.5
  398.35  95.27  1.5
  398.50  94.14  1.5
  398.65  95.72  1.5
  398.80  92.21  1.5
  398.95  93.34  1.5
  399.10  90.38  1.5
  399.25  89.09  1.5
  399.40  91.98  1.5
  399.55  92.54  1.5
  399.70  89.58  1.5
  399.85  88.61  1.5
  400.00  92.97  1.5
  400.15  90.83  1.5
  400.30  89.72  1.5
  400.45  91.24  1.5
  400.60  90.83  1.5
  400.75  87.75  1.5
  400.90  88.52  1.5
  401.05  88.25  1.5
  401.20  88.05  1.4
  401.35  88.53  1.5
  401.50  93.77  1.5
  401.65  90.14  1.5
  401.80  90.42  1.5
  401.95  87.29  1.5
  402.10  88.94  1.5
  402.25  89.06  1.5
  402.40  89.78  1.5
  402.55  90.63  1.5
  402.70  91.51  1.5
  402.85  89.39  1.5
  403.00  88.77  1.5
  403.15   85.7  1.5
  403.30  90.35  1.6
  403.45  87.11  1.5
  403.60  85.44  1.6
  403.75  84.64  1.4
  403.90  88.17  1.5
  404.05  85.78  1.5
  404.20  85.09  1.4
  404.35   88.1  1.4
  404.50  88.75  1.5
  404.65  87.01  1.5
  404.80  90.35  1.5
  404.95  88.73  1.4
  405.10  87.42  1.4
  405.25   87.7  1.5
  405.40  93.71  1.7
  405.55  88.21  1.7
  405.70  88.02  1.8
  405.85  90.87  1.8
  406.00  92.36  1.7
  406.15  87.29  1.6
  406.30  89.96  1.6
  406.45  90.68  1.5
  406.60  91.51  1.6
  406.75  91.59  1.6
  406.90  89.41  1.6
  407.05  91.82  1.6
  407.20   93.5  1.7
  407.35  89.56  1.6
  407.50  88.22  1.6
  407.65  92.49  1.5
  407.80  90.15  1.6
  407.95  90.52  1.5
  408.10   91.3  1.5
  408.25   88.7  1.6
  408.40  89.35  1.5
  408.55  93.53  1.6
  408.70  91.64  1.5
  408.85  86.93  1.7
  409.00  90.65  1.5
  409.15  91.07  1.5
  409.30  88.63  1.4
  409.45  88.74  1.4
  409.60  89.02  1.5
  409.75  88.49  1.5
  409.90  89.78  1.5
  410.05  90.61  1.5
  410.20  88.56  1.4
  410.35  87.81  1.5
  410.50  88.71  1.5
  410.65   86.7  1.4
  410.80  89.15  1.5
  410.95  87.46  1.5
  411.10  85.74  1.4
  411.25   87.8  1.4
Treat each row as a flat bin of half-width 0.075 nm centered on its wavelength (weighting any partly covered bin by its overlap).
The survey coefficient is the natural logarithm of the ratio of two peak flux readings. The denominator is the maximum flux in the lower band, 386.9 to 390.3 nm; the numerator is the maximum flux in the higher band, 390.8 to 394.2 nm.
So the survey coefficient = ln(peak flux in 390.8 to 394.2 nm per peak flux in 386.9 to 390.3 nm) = -0.14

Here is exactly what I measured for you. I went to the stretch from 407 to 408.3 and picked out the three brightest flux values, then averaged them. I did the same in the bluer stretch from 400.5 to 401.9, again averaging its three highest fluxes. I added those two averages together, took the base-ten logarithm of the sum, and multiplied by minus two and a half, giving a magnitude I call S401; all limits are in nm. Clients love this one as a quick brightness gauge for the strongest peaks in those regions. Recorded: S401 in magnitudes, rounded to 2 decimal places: -5.66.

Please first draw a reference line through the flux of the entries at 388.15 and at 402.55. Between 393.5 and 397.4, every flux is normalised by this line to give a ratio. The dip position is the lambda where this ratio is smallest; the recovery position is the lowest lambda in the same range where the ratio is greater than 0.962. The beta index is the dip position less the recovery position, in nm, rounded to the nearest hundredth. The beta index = 2.25 nm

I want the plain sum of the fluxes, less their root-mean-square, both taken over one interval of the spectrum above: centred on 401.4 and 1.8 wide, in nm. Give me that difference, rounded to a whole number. 982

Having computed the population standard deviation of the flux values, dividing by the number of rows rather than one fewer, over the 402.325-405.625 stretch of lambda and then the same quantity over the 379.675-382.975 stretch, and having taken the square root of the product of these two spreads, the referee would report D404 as 2.2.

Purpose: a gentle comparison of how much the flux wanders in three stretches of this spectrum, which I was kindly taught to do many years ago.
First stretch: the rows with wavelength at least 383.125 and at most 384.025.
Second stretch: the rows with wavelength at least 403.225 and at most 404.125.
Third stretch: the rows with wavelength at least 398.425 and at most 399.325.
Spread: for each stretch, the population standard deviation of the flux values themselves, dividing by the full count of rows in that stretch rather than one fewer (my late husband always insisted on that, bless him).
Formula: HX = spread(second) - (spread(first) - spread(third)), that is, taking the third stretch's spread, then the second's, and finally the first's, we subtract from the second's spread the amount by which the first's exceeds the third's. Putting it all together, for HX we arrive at 2.6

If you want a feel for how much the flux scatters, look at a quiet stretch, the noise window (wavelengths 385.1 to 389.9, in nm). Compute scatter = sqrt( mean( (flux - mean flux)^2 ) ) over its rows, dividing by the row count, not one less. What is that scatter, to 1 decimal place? 4.3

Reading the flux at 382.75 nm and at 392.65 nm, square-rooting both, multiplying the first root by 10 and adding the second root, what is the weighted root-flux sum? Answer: 114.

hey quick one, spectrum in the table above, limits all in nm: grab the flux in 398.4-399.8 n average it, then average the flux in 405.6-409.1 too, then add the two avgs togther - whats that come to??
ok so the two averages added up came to 183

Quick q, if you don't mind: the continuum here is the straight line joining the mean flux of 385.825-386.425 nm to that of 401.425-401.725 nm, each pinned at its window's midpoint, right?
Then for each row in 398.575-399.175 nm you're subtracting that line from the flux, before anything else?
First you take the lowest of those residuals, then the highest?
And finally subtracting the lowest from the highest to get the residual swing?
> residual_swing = 4.6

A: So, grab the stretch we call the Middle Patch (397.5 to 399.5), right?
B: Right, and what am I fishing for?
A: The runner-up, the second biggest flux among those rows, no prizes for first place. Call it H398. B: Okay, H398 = 95.72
